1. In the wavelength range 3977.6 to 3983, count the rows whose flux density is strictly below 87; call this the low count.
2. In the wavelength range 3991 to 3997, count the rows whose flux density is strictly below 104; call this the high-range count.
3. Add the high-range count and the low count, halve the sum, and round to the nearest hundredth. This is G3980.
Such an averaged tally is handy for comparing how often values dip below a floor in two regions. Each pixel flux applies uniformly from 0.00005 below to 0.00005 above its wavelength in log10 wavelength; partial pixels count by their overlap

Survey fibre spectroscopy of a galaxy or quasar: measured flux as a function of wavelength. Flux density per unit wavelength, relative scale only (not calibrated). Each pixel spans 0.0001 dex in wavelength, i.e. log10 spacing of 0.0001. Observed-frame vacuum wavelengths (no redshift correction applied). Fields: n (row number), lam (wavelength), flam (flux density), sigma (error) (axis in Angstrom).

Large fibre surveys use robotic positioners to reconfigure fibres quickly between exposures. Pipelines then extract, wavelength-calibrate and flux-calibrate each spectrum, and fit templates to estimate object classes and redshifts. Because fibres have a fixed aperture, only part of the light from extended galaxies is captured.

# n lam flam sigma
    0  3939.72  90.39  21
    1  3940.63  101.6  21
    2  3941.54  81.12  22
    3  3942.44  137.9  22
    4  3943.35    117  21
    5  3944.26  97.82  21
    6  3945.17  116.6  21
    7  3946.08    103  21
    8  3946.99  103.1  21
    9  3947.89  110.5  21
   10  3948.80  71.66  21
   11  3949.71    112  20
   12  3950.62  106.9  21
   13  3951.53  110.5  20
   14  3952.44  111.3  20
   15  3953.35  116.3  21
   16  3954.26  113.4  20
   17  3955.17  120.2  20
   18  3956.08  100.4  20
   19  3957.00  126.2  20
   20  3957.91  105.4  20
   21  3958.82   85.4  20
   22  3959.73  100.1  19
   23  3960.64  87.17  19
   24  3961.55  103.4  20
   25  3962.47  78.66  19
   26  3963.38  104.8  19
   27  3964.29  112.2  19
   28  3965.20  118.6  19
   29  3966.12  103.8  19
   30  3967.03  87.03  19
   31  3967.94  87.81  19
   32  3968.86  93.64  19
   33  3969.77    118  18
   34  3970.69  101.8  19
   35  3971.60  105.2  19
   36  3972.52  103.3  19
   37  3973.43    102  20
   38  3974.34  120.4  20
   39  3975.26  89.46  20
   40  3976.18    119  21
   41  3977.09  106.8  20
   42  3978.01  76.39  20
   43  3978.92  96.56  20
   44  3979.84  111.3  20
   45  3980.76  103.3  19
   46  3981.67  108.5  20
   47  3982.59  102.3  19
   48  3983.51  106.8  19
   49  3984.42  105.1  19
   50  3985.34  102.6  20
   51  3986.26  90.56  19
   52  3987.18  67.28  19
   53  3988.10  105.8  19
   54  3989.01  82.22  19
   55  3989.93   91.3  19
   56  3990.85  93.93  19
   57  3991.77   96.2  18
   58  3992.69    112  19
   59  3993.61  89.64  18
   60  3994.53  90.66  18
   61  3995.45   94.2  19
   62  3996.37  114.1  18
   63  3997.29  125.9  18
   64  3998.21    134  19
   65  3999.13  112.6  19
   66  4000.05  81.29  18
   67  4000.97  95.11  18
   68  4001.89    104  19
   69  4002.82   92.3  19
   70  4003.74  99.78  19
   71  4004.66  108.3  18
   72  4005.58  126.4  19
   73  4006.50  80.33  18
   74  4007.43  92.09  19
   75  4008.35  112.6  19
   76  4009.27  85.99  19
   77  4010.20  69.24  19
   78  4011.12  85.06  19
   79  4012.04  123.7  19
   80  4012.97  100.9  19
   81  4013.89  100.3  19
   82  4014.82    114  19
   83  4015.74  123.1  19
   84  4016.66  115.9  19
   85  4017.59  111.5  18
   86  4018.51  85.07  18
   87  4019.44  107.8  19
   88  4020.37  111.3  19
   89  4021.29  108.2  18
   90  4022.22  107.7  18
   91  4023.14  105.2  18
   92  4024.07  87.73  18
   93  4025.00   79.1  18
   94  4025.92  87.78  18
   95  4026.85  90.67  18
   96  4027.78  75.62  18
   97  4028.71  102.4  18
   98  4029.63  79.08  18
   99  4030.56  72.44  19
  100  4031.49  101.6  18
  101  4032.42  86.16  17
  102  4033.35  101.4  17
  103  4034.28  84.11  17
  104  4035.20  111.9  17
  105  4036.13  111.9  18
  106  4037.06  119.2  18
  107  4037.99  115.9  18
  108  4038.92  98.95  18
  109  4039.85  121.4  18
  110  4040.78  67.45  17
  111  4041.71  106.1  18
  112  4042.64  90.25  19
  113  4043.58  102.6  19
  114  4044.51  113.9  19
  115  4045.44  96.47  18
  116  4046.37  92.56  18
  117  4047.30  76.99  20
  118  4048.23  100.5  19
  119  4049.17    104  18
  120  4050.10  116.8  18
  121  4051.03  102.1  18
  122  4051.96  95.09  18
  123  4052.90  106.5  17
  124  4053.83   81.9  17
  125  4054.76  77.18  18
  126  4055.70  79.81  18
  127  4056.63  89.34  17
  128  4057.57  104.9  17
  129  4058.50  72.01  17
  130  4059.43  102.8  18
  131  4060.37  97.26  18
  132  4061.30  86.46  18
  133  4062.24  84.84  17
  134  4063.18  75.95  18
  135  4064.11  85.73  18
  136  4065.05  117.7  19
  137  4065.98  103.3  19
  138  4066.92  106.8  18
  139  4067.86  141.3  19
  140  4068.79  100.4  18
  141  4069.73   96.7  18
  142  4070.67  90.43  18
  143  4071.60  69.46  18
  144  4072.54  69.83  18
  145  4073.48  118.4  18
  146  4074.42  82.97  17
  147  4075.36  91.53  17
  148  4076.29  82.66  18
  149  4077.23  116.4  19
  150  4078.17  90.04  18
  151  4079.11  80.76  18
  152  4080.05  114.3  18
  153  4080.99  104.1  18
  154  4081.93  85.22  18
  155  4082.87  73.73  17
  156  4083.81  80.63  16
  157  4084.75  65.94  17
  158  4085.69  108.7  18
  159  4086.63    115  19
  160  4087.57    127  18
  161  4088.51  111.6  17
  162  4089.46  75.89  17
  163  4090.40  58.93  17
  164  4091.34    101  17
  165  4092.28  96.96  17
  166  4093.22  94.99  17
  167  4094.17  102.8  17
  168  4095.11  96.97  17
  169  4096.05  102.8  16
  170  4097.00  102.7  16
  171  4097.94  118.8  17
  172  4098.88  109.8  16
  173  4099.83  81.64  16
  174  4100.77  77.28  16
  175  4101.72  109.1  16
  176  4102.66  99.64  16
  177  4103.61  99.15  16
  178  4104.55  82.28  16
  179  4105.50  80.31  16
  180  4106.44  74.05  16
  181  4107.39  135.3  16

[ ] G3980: 2.50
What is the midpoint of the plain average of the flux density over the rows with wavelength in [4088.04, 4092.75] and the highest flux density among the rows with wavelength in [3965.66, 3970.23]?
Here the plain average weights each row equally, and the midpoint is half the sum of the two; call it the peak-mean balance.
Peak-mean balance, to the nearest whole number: 103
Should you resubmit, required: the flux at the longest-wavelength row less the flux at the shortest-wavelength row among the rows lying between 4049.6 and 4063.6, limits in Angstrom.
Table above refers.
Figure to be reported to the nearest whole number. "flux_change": -41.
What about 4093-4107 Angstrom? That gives -21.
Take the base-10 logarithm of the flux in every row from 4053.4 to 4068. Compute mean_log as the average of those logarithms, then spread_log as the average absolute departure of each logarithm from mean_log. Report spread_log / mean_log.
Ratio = 0.033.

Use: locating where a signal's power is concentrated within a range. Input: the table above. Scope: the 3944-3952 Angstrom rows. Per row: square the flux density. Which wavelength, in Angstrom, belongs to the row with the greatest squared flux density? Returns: 3945.17 Angstrom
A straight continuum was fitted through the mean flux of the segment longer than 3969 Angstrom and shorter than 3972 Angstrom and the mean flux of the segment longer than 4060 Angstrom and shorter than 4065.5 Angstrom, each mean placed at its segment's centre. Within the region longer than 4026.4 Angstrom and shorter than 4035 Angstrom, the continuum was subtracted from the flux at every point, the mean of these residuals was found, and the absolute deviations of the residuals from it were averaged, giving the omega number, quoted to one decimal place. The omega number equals 9.6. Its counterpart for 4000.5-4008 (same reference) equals 9.8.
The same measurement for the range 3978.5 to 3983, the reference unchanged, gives 4.4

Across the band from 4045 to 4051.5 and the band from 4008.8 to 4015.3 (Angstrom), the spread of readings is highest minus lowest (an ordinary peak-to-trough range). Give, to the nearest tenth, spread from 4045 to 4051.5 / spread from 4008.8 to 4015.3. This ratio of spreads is 0.7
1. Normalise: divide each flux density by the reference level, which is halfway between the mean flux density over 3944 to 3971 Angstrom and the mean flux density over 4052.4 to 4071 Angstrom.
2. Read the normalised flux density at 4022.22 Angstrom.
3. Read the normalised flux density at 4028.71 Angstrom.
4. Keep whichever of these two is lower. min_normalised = 1.0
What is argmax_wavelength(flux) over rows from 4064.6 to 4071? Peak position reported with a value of 4067.86 Angstrom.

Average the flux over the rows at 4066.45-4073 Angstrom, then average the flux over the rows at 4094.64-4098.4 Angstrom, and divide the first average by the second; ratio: 0.92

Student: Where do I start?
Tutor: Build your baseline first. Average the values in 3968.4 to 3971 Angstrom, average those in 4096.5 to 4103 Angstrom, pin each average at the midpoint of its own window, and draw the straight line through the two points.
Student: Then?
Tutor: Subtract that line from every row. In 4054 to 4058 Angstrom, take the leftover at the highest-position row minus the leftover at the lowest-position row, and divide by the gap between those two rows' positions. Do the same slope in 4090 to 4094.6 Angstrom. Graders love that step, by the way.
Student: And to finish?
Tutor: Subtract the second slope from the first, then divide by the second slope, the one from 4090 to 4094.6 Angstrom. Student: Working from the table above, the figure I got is -0.2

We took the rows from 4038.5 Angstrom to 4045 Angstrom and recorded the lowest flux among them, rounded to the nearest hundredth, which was 67.45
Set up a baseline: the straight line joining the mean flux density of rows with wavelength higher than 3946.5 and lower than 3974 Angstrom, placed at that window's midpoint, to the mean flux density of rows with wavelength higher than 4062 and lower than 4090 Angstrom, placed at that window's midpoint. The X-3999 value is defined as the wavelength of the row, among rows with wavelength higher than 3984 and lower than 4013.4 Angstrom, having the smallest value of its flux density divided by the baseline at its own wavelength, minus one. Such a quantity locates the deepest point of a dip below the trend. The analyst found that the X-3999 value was 3987.18 Angstrom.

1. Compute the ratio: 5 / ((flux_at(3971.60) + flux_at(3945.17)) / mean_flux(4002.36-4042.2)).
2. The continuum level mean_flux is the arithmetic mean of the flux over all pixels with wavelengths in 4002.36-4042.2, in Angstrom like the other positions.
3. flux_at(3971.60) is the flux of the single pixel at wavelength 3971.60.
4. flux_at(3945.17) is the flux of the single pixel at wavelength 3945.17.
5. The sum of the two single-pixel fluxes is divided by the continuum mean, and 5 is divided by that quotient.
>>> 2.2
